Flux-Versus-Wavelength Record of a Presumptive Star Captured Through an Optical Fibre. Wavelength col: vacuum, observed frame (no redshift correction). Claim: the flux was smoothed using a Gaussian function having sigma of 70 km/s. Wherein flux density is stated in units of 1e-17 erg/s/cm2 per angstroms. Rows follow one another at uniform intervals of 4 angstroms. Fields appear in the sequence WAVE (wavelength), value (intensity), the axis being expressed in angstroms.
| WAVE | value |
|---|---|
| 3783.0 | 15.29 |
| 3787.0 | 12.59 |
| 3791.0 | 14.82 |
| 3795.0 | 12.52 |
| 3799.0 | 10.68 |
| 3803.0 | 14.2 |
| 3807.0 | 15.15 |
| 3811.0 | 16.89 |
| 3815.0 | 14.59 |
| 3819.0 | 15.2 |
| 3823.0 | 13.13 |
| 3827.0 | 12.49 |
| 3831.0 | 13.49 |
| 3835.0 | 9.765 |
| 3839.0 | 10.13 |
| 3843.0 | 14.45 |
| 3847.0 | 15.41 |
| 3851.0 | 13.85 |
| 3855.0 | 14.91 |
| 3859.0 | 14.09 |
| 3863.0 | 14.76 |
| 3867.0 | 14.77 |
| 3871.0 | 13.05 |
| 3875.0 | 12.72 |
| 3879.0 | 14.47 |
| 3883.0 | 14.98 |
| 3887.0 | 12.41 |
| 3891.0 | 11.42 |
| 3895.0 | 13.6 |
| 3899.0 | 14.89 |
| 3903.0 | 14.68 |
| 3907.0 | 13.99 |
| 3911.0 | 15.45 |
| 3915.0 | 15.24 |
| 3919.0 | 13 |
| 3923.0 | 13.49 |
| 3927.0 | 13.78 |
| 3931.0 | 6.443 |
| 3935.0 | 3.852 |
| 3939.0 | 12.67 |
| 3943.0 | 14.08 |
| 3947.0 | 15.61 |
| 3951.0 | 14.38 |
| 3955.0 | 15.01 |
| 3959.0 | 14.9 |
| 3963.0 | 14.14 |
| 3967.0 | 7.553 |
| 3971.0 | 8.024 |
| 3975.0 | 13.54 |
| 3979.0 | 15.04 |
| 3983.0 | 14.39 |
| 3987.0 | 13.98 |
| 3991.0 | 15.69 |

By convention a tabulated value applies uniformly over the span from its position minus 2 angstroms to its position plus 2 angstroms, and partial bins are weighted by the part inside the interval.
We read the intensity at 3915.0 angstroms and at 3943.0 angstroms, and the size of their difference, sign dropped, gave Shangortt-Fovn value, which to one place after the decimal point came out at 1.2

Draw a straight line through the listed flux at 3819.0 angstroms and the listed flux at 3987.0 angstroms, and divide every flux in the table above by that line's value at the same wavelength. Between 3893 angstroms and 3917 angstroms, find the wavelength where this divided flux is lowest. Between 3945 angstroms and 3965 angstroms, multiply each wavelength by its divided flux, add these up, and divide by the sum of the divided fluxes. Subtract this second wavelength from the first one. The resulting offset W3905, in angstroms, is -59.9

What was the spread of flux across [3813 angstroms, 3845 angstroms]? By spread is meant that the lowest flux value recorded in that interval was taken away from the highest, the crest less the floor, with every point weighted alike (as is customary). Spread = 5.4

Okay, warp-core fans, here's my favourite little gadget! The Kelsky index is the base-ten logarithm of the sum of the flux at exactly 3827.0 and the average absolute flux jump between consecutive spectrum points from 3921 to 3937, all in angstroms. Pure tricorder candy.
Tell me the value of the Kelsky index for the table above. 1.20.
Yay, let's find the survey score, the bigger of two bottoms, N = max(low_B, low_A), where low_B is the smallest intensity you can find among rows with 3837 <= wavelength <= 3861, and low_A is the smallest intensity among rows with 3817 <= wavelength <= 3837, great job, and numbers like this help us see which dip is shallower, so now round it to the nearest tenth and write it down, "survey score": 10.1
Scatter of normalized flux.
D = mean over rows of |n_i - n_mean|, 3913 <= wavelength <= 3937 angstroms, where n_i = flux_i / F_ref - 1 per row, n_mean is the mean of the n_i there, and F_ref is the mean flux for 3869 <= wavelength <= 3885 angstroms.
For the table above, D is 0.281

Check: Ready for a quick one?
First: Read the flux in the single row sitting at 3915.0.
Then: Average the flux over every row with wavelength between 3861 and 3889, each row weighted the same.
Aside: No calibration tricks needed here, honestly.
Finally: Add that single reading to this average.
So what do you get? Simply 29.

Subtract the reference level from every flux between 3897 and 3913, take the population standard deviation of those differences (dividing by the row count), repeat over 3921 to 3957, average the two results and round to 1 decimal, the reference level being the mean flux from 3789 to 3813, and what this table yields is 2.2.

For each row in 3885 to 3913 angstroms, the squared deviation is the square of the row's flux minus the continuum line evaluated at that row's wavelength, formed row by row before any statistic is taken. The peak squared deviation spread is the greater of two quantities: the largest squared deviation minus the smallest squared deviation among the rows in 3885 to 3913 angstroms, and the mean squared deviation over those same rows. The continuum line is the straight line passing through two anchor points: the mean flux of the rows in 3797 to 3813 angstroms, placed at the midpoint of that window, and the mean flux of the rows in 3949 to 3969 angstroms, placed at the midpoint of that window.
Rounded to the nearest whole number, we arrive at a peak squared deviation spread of 5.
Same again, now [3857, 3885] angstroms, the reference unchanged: 2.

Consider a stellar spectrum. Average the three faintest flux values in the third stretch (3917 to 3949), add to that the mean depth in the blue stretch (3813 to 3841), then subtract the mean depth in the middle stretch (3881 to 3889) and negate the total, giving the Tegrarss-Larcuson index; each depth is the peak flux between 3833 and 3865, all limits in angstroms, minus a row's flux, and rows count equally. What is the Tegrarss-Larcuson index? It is -8.7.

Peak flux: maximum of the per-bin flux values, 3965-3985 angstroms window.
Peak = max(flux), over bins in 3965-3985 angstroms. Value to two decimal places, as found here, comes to 15.04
